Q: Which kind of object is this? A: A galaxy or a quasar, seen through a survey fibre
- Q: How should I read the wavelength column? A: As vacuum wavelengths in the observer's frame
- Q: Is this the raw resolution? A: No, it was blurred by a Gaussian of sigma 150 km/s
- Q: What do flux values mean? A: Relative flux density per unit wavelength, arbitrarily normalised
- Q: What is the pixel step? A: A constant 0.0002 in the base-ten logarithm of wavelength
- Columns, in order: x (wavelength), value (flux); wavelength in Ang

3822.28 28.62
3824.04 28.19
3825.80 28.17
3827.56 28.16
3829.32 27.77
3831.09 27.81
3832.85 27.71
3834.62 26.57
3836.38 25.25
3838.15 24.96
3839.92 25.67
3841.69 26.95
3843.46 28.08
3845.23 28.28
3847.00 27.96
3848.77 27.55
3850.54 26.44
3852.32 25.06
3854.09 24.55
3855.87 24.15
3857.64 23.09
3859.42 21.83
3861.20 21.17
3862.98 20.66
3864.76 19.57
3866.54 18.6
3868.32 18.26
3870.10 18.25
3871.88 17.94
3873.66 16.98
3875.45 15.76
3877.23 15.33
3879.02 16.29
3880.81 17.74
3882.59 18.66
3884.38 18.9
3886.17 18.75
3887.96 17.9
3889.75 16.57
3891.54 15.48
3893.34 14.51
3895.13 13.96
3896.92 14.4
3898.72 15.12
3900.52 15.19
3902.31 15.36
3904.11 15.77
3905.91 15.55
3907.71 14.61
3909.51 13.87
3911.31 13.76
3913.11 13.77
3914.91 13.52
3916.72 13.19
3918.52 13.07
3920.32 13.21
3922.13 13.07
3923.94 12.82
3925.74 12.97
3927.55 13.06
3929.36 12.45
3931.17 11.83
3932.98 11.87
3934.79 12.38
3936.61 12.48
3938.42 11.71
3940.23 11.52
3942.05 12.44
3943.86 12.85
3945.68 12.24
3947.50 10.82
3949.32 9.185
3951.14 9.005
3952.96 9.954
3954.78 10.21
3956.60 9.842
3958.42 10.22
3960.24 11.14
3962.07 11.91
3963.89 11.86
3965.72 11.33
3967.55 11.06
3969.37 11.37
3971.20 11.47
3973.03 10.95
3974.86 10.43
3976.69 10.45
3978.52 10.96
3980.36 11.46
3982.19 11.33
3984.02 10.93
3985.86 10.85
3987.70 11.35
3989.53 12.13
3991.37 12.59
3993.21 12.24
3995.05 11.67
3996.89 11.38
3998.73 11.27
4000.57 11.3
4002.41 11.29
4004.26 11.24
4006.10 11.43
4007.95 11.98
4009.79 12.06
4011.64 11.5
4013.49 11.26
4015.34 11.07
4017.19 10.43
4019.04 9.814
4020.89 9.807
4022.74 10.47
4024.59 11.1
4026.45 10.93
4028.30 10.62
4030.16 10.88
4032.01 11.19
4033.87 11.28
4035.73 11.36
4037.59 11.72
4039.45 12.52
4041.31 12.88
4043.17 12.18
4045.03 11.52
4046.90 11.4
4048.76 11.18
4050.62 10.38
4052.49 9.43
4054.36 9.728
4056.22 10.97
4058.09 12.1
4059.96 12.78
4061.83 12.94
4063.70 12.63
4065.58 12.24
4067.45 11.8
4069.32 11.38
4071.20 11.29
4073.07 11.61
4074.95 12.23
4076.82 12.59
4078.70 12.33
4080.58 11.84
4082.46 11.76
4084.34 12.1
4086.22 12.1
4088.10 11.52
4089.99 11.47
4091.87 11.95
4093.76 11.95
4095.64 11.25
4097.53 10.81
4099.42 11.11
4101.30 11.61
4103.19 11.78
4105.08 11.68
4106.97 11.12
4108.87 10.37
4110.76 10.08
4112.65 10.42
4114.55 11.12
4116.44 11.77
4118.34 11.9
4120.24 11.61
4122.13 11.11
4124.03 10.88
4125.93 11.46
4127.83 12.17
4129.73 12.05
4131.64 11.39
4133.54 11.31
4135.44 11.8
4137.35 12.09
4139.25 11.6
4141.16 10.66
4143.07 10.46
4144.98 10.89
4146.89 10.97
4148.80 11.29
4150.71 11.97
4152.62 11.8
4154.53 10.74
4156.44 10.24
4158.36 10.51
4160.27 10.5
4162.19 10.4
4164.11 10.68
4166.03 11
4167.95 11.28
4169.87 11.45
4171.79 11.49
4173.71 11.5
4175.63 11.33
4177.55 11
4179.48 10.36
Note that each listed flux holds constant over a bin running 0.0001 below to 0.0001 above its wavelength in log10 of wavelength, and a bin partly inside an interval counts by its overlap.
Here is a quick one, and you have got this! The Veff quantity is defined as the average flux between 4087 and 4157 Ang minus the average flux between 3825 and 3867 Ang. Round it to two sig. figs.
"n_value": -14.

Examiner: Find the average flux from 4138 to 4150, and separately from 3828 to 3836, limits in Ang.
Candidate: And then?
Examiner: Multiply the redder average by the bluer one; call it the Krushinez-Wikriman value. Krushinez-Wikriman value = 302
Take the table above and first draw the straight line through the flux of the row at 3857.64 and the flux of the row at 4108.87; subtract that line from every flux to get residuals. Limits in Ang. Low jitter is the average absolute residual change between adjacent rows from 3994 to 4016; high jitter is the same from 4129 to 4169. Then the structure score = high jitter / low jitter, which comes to 1.9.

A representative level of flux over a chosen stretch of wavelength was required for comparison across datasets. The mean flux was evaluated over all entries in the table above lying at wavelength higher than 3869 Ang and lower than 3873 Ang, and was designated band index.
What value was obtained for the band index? 18.1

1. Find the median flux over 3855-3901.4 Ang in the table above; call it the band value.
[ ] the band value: 17.9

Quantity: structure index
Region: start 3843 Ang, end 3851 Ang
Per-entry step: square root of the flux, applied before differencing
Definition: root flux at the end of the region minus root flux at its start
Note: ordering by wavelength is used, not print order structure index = -0.16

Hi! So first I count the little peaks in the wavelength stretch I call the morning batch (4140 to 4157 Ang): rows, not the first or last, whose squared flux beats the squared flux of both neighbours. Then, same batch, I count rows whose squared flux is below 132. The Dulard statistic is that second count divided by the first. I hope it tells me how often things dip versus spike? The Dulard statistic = 7.0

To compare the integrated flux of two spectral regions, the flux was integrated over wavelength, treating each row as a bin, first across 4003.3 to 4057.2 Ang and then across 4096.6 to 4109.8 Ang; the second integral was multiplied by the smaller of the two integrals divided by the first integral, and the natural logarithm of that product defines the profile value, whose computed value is 3.6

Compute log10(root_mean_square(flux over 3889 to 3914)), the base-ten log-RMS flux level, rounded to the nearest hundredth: 1.17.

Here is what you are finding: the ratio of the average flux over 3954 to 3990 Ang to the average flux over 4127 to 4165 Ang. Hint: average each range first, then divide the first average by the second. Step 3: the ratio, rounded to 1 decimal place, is 1.0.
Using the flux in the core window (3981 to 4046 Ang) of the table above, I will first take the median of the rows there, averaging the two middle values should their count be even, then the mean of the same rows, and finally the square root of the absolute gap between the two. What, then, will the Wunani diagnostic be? 0.24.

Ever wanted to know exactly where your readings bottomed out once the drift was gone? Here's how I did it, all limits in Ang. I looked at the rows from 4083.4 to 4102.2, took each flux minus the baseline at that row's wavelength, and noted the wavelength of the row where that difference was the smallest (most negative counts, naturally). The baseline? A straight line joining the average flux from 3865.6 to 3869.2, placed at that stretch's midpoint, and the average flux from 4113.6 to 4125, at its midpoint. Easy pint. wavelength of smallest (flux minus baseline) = 4097.53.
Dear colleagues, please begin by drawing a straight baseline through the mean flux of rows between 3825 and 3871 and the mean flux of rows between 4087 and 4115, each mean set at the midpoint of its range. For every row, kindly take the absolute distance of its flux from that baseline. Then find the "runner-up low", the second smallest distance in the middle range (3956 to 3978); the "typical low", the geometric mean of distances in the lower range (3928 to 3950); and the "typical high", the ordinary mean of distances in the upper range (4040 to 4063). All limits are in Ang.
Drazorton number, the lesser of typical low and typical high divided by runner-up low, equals 0.36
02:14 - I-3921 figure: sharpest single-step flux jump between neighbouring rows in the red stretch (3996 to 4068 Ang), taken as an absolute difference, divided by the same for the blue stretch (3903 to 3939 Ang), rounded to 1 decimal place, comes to 1.3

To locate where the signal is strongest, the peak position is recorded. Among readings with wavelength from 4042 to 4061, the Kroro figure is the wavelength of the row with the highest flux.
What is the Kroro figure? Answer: 4059.96 Ang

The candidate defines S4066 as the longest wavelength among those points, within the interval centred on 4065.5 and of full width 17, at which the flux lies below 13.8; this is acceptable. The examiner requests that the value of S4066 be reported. 4073.07 Ang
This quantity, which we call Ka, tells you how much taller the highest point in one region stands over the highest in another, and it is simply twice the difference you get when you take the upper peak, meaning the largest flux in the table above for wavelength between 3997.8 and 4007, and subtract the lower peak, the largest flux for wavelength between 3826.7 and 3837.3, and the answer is -33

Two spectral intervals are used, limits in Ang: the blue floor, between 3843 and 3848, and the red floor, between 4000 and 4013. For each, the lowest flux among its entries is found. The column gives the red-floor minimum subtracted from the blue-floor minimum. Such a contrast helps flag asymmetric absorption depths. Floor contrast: 16.7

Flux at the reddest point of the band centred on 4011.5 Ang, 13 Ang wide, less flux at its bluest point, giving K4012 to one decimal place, -1.0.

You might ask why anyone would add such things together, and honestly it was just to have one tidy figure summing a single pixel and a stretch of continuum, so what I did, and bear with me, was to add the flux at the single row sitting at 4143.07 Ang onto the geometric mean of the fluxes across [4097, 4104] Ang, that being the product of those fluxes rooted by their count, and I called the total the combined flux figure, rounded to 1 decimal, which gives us 21.8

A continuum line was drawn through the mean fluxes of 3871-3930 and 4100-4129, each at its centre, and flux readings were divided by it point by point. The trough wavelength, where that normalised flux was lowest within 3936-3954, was 3951.14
